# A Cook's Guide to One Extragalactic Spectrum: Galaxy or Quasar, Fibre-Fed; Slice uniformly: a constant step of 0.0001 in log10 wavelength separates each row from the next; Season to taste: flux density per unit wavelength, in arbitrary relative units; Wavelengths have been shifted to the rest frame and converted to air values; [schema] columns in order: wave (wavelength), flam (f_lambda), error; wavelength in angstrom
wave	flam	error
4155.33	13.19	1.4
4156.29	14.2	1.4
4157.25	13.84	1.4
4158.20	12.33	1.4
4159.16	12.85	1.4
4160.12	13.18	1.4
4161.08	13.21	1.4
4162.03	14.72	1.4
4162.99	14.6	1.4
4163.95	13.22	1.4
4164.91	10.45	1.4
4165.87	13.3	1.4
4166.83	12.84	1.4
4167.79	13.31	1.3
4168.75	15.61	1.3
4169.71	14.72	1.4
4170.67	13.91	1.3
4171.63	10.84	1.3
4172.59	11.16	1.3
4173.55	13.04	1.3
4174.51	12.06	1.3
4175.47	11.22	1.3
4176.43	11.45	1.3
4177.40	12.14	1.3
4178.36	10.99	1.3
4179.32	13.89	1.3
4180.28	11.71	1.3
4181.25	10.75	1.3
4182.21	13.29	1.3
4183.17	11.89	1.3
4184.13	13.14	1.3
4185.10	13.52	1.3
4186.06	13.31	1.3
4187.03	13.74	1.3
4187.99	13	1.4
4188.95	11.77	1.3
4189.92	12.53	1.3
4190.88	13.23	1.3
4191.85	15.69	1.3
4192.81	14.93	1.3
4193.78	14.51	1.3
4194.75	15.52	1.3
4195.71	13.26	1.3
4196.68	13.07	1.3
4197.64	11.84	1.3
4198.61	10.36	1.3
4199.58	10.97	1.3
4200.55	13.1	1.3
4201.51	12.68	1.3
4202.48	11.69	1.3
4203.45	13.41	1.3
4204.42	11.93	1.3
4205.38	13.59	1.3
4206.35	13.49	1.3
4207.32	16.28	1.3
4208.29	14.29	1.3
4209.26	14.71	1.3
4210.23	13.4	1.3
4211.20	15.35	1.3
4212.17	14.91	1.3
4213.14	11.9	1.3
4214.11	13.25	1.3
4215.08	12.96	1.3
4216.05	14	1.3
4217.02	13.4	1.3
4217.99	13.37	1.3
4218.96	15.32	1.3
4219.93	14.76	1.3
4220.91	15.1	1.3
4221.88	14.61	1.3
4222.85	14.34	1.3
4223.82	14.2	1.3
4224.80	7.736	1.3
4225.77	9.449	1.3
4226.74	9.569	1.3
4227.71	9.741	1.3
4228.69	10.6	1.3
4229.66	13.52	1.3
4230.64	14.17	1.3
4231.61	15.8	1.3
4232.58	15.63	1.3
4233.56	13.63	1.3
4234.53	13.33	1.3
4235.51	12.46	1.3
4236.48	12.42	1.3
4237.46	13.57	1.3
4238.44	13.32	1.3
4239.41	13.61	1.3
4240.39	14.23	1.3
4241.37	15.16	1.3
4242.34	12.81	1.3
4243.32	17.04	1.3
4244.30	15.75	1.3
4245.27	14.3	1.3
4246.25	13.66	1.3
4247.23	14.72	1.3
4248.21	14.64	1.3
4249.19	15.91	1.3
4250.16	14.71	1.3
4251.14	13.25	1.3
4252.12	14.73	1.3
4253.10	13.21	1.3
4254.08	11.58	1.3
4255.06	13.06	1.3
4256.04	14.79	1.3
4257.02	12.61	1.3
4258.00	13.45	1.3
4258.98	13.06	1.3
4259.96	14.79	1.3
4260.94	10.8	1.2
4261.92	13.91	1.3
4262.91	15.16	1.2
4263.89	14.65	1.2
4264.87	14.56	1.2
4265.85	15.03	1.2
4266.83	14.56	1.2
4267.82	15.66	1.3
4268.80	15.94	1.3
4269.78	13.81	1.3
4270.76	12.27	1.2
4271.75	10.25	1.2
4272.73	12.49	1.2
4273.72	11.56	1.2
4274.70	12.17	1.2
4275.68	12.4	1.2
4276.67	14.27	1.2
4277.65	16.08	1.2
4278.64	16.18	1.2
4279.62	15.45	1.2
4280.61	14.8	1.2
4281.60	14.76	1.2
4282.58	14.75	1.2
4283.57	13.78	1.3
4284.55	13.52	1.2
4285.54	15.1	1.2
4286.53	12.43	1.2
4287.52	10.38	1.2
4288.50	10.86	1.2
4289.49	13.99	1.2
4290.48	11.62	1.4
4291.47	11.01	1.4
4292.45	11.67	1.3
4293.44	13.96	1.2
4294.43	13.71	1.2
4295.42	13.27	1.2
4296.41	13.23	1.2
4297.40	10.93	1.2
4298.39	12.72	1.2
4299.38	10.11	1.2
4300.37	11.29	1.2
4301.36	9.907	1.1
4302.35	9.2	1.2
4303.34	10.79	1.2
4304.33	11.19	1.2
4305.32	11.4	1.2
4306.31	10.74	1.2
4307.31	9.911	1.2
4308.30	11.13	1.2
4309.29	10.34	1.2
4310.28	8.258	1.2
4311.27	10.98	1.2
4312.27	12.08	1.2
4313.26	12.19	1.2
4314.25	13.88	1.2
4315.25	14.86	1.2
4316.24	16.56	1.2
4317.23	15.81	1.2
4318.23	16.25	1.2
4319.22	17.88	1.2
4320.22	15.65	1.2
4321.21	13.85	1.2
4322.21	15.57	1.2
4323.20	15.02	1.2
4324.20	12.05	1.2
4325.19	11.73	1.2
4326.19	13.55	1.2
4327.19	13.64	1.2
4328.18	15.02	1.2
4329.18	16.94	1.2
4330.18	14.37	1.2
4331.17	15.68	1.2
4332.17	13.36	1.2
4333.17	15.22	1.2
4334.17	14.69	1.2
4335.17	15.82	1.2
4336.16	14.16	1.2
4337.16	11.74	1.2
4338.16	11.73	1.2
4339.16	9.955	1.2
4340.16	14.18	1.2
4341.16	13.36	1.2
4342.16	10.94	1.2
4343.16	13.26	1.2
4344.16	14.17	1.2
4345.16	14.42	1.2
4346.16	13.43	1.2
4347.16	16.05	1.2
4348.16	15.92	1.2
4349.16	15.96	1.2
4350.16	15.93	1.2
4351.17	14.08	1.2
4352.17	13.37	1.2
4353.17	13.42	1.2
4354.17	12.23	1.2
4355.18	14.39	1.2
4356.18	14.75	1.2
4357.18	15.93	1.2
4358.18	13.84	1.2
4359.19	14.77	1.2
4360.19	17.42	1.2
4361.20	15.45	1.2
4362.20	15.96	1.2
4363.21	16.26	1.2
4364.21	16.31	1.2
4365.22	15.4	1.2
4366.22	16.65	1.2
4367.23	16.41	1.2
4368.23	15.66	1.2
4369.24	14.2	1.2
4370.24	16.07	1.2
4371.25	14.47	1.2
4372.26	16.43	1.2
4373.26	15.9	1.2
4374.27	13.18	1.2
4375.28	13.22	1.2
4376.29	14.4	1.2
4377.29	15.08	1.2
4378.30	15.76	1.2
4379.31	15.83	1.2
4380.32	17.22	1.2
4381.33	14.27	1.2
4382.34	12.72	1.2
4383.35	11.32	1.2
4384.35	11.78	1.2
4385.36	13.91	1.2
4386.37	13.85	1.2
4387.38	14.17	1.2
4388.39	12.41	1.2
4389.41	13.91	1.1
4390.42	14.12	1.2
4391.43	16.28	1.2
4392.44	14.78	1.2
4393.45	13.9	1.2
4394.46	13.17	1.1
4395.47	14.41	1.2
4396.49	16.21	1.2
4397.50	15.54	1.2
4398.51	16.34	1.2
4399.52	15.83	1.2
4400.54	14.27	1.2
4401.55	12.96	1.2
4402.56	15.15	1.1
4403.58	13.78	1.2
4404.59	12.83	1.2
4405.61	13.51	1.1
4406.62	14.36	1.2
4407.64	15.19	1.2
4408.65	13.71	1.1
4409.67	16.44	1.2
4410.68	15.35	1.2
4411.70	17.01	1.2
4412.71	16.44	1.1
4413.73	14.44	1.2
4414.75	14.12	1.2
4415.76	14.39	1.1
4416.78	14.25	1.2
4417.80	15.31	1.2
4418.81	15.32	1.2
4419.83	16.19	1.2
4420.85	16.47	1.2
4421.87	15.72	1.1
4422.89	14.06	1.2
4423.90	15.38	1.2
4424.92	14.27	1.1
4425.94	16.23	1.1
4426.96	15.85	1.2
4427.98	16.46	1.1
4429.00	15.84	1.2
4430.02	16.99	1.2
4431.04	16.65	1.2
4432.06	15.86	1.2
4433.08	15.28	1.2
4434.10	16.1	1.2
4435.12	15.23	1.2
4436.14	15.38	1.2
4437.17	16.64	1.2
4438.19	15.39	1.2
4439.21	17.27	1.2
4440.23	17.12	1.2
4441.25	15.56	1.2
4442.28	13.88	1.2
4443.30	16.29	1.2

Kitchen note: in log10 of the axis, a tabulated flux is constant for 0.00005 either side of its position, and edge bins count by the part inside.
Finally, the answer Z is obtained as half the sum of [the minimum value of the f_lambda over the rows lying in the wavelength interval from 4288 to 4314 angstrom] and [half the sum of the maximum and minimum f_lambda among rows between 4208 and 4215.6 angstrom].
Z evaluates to 10.9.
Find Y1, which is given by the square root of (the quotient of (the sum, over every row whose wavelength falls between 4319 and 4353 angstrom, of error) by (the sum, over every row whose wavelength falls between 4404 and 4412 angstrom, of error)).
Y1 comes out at 2.1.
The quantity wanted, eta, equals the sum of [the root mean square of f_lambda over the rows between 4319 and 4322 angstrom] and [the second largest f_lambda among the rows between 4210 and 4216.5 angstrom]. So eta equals 30.8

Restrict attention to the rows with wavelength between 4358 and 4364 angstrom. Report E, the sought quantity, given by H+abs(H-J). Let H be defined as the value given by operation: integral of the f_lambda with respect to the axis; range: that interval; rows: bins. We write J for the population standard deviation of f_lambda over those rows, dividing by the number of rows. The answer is 188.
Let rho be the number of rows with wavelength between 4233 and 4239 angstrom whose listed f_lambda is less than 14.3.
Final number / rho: 6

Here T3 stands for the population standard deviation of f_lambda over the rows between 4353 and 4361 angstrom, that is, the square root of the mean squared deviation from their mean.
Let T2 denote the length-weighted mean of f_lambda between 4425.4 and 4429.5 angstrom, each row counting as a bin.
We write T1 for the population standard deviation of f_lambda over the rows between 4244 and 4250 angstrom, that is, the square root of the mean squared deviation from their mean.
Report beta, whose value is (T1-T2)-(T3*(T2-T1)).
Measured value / -38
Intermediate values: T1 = 0.8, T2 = 16.1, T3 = 1.47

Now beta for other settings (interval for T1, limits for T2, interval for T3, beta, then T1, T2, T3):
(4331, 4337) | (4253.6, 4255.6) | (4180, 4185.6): -23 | 0.9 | 12.4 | 1.00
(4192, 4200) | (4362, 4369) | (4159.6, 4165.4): -34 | 1.8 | 16.0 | 1.40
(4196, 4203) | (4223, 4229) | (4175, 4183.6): -19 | 1.0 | 10.4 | 0.99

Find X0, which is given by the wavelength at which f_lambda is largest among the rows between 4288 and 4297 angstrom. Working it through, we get 4289.49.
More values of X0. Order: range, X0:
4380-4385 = 4380.32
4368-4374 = 4372.26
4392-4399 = 4398.51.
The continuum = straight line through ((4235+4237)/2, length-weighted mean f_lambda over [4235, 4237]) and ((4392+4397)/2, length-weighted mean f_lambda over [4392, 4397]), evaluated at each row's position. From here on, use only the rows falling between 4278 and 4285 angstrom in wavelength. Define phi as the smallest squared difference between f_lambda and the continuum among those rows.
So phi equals 0.20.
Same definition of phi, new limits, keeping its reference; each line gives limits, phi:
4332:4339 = 0.11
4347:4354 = 0.02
